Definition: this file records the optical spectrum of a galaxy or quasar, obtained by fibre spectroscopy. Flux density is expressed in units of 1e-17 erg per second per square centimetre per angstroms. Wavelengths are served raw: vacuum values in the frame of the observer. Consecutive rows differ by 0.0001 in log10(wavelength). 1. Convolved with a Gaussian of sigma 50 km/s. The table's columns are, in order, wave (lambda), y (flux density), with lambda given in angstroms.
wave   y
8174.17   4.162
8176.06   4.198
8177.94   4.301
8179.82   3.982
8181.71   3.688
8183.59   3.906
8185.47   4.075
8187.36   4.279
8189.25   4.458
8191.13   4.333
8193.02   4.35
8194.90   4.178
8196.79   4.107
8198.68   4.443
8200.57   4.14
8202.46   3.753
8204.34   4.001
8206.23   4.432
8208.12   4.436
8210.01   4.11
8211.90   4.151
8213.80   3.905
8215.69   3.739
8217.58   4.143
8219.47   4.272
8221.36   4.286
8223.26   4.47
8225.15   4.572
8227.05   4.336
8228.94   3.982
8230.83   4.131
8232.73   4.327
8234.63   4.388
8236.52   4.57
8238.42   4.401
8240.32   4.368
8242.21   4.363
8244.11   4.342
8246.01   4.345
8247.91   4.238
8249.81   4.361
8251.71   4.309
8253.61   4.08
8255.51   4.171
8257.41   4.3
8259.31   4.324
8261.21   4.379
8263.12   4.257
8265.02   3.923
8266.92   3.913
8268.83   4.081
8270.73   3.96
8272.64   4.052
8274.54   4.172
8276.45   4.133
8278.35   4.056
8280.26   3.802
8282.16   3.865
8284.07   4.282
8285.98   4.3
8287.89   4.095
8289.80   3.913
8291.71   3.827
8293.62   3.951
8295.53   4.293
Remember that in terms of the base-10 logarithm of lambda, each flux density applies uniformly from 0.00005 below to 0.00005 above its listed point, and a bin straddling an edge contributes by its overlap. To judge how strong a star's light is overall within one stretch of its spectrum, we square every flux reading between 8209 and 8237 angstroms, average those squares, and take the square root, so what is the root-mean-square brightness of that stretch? 4.23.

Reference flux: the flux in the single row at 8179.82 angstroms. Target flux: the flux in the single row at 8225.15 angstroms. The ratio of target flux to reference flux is 1.15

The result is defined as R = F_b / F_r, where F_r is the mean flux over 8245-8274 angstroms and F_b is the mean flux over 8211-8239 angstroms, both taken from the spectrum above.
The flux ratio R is 1.02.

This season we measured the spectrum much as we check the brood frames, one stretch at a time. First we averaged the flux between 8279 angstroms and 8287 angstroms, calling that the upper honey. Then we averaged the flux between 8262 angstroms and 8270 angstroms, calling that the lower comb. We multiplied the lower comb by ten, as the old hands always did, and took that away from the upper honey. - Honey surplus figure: -36.4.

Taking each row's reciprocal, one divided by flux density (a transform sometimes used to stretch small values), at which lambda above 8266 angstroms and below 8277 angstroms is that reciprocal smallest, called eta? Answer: 8274.54 angstroms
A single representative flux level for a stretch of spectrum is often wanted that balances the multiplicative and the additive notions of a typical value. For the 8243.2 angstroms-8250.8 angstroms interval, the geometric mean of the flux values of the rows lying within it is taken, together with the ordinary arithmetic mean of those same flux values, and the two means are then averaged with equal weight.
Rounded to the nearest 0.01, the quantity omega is 4.32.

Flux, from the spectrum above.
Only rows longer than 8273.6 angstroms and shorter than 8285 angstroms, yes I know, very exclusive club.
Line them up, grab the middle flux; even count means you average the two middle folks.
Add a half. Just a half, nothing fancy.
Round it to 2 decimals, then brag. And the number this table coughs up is 4.59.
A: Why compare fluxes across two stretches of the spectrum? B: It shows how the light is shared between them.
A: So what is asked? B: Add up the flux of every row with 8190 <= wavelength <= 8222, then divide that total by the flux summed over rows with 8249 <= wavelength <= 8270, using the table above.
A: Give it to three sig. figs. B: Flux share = 1.54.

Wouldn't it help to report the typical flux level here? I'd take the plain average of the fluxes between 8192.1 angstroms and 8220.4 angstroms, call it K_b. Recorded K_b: 4.14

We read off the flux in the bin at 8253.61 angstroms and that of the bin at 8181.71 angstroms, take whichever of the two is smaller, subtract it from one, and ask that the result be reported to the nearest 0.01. -2.69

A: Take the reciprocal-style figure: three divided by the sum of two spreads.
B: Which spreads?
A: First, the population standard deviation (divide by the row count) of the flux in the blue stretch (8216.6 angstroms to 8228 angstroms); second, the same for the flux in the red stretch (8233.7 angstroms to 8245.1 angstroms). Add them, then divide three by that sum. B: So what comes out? 13.9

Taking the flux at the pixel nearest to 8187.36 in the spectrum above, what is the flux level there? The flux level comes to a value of 4.279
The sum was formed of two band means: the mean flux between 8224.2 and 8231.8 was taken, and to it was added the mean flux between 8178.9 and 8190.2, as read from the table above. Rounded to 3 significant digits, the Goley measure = 8.32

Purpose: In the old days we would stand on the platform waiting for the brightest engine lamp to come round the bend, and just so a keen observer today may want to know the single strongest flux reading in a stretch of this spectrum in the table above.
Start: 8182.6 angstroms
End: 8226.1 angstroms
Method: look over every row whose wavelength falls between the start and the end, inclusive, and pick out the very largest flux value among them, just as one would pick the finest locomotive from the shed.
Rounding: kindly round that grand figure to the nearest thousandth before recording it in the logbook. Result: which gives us 4.572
